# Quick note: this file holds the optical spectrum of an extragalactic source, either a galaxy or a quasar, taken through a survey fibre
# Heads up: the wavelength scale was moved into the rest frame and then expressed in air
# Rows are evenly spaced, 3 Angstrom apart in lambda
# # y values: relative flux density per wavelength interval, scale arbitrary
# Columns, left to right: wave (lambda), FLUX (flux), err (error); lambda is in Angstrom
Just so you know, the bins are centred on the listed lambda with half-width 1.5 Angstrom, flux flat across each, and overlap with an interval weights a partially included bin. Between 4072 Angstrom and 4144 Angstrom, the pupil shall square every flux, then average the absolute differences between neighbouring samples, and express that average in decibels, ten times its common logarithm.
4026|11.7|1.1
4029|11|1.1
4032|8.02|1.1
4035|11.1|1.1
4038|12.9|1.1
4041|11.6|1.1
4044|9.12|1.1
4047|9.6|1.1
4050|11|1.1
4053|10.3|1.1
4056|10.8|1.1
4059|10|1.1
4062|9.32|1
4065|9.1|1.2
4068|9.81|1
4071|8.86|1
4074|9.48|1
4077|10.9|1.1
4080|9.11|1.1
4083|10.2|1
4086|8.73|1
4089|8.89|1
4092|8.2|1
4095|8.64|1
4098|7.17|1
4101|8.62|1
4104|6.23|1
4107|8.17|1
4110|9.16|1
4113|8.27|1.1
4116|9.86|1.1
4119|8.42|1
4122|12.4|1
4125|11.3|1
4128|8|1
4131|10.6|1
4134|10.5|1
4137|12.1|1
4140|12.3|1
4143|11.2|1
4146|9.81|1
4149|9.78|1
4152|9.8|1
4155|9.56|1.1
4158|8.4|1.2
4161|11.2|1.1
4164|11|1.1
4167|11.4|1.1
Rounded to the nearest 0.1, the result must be 14.3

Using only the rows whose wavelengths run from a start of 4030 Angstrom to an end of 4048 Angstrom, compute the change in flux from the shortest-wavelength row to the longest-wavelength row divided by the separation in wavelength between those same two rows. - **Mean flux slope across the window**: 0.11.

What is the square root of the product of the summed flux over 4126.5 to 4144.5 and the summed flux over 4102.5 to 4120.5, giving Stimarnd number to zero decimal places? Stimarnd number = 57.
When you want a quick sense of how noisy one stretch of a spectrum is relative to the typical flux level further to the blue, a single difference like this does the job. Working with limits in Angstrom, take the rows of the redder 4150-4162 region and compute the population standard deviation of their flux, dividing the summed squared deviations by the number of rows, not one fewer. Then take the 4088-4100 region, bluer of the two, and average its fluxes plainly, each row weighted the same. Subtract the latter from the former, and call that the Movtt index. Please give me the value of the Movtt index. -7.2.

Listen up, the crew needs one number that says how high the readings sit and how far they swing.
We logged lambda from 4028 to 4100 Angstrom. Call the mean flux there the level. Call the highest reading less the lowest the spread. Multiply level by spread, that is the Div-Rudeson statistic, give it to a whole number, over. 56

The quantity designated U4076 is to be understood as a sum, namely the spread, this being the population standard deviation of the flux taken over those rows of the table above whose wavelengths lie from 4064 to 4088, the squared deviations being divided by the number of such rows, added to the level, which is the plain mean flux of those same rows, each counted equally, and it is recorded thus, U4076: 10.2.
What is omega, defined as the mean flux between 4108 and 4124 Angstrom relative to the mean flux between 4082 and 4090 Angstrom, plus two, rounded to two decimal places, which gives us 3.04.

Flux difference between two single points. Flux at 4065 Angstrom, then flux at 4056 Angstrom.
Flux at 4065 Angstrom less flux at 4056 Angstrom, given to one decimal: -1.7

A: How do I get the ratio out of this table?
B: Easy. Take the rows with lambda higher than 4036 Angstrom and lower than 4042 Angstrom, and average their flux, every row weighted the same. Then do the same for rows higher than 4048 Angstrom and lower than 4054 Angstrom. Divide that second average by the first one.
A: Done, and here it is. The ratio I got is 0.87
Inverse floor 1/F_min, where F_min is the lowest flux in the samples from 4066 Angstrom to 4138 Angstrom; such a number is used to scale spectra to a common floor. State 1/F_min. 0.161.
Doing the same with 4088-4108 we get 0.161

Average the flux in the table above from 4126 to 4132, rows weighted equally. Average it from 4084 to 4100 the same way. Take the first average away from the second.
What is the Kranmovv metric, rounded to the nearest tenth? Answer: -1.0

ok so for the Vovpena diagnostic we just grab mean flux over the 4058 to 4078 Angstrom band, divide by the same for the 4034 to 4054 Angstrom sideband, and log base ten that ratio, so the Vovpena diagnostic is -0.05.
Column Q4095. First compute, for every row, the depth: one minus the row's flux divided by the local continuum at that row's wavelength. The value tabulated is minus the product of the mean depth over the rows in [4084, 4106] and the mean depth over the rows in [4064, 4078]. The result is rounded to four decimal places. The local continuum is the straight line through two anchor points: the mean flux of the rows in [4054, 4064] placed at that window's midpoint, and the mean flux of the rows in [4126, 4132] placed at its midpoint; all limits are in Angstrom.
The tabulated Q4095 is -0.0047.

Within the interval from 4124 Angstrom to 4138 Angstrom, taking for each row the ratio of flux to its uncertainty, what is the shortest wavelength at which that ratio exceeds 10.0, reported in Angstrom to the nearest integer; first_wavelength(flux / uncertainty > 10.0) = 4125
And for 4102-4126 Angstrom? 4122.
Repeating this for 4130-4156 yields 4131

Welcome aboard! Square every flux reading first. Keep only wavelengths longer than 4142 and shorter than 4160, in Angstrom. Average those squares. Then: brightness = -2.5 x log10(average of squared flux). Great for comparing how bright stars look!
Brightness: -4.95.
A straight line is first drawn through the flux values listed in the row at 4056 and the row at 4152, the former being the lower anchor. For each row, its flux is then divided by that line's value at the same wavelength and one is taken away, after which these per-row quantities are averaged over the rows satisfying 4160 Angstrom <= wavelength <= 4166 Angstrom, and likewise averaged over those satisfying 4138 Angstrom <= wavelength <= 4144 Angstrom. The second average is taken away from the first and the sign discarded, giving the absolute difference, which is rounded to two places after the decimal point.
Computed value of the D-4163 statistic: 0.04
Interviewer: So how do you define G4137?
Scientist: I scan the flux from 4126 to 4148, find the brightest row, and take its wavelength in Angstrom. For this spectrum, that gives 4140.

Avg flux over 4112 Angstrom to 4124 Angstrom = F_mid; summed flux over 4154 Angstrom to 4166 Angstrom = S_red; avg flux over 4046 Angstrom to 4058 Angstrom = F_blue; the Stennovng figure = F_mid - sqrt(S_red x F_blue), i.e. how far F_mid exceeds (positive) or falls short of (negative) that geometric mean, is -11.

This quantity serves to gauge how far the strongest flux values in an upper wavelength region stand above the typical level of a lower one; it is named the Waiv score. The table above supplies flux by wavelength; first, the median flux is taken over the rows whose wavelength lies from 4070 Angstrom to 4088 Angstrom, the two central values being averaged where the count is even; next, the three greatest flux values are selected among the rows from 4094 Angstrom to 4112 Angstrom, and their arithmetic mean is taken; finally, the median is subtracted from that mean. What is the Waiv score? -0.5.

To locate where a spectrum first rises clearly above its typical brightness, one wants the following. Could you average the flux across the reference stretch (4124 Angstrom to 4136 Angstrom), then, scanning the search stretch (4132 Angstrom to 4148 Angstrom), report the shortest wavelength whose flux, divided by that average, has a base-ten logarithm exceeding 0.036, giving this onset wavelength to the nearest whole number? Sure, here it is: 4137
